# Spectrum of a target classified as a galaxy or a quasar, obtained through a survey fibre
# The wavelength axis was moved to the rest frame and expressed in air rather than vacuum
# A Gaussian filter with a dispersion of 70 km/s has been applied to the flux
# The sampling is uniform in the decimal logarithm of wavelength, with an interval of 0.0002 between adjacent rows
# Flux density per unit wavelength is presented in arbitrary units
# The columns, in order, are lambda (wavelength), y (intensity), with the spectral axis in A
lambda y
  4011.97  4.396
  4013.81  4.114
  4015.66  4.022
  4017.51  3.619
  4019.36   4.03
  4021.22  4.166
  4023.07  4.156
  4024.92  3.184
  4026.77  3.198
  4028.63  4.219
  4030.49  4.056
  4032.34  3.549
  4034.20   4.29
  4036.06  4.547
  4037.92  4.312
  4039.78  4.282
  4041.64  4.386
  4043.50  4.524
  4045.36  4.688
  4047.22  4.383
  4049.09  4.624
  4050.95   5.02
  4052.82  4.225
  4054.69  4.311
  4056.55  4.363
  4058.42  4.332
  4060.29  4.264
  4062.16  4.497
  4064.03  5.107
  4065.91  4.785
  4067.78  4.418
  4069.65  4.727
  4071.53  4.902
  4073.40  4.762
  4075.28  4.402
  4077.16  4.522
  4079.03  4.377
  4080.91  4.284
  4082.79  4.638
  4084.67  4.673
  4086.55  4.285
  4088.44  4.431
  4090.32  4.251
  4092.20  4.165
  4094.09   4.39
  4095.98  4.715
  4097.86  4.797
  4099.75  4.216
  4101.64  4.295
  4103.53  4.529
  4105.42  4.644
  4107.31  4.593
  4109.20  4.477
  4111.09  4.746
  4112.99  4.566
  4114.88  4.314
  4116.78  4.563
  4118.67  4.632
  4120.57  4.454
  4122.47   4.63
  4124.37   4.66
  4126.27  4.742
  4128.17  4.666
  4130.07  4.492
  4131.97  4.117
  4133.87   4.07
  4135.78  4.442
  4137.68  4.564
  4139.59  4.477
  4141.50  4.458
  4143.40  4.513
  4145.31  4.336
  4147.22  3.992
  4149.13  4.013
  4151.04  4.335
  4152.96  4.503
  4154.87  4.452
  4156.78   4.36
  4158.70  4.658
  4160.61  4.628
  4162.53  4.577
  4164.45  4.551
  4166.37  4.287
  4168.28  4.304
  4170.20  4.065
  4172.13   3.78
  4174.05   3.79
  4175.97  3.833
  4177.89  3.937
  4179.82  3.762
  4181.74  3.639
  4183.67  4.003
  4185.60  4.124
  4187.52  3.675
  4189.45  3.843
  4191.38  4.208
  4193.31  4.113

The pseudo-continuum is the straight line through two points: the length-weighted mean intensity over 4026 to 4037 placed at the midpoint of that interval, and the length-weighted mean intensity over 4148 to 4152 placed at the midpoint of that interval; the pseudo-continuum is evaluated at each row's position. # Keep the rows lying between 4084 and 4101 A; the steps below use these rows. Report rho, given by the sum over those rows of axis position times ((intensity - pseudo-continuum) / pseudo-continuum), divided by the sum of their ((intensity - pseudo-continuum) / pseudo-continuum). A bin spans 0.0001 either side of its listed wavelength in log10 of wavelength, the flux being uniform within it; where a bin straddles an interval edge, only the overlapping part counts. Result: 4092.3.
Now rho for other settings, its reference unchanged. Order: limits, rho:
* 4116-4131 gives 4123.5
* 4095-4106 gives 4100.3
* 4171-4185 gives 4177.7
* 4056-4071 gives 4064.2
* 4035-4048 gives 4041.9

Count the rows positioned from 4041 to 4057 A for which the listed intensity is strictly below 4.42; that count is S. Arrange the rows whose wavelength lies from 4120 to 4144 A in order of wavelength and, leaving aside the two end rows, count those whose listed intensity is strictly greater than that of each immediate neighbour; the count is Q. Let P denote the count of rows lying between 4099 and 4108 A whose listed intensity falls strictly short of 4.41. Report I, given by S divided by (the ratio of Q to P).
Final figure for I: 5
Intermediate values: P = 2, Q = 2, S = 5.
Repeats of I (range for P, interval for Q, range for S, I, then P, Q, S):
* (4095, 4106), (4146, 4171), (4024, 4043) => 6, 2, 3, 9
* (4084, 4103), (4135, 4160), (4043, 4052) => 2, 6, 3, 1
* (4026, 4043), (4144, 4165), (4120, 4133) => 4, 8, 2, 1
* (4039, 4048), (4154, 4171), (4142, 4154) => 6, 3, 2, 4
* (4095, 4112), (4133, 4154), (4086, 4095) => 4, 2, 2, 4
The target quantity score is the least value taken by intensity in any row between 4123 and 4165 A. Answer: 3.992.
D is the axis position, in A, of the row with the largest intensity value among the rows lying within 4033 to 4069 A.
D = 4064.03 A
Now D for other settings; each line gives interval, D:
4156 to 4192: 4158.70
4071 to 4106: 4071.53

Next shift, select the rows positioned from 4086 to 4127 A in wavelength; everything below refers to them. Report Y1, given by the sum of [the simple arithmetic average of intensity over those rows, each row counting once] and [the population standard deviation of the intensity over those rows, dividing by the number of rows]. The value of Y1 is 4.69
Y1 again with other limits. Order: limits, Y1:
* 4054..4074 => 4.86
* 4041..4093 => 4.75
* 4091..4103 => 4.67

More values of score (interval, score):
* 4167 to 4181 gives 3.762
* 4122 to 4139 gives 4.07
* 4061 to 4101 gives 4.165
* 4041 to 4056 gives 4.225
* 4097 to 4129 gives 4.216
